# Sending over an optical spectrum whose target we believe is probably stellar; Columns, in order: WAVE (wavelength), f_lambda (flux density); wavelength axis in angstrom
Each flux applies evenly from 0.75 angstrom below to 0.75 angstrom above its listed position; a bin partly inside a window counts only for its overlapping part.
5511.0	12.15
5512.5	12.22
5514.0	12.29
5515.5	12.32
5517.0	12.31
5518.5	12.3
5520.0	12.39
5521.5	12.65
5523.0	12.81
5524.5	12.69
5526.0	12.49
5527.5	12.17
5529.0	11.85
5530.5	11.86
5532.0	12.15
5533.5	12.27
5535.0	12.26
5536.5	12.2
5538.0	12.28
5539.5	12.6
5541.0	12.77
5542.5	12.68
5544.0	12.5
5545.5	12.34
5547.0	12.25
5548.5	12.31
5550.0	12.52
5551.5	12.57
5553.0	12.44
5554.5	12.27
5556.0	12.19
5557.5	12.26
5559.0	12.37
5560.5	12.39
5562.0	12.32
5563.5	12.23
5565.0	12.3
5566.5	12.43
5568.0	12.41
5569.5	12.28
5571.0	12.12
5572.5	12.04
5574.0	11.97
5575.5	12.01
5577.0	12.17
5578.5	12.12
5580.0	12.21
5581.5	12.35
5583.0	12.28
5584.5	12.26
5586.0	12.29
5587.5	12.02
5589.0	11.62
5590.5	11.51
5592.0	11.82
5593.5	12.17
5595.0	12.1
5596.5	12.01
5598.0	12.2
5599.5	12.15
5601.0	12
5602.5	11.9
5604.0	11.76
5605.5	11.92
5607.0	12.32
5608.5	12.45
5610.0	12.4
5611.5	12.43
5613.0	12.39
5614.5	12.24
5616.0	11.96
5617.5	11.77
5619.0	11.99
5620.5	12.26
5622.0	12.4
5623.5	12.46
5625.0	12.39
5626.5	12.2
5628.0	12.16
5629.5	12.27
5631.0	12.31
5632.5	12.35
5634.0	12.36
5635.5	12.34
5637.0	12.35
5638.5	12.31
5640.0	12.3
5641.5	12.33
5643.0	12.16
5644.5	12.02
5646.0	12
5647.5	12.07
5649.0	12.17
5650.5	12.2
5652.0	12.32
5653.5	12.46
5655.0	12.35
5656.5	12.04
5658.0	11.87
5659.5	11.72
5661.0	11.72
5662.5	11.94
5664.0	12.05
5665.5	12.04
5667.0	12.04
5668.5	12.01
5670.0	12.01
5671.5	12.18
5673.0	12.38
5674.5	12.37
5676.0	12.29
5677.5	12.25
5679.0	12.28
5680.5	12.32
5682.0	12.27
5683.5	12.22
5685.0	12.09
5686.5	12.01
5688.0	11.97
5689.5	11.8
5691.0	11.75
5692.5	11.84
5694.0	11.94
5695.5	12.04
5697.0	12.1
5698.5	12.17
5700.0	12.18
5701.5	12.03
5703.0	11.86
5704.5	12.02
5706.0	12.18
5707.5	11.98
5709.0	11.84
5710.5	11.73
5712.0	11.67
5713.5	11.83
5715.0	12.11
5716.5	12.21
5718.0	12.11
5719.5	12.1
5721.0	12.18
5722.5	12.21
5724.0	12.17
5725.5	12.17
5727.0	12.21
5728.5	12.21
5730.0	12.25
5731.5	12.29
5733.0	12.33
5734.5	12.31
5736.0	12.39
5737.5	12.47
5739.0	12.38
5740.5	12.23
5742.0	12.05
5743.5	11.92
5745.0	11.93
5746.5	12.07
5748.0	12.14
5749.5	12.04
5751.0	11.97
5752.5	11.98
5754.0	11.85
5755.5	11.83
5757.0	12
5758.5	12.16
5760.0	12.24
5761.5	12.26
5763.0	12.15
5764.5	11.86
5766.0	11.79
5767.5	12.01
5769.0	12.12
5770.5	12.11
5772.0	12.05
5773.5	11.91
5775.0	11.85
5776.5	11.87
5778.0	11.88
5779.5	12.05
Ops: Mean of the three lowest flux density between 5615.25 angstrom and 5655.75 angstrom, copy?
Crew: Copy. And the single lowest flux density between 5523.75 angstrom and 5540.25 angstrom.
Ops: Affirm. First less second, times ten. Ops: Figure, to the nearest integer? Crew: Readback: 1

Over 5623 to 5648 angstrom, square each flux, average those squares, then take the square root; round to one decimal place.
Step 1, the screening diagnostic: 12.3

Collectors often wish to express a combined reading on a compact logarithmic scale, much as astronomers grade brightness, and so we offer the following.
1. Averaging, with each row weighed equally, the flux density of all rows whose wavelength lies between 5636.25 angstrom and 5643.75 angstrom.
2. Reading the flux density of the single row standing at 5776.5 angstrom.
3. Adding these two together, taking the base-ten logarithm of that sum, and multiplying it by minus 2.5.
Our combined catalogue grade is -3.46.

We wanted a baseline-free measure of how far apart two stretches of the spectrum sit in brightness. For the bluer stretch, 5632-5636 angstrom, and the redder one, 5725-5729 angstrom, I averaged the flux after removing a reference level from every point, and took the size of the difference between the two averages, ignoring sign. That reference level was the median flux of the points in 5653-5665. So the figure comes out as 0.15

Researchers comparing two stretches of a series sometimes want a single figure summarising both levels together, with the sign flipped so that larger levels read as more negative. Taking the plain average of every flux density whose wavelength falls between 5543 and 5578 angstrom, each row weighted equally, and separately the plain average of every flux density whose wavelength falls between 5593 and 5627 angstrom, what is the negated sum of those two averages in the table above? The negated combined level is -24.46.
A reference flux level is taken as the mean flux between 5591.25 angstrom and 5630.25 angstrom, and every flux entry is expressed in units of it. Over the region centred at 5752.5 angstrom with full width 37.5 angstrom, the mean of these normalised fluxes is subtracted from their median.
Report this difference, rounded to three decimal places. -0.002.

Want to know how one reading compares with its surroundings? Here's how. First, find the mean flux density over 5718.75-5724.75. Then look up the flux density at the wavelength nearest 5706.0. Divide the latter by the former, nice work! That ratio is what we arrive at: 1.00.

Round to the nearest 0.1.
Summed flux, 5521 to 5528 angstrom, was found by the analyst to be 62.8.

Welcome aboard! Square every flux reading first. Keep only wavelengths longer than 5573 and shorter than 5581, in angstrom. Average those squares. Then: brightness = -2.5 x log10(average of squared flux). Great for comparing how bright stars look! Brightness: -5.41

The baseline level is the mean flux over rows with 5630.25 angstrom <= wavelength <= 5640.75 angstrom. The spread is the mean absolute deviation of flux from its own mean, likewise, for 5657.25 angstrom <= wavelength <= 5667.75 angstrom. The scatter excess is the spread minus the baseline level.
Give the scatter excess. -12.2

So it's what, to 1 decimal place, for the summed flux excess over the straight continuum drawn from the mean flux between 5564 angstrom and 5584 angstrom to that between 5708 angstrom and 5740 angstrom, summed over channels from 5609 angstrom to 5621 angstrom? -0.1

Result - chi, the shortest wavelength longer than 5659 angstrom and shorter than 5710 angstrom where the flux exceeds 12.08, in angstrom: 5671.5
